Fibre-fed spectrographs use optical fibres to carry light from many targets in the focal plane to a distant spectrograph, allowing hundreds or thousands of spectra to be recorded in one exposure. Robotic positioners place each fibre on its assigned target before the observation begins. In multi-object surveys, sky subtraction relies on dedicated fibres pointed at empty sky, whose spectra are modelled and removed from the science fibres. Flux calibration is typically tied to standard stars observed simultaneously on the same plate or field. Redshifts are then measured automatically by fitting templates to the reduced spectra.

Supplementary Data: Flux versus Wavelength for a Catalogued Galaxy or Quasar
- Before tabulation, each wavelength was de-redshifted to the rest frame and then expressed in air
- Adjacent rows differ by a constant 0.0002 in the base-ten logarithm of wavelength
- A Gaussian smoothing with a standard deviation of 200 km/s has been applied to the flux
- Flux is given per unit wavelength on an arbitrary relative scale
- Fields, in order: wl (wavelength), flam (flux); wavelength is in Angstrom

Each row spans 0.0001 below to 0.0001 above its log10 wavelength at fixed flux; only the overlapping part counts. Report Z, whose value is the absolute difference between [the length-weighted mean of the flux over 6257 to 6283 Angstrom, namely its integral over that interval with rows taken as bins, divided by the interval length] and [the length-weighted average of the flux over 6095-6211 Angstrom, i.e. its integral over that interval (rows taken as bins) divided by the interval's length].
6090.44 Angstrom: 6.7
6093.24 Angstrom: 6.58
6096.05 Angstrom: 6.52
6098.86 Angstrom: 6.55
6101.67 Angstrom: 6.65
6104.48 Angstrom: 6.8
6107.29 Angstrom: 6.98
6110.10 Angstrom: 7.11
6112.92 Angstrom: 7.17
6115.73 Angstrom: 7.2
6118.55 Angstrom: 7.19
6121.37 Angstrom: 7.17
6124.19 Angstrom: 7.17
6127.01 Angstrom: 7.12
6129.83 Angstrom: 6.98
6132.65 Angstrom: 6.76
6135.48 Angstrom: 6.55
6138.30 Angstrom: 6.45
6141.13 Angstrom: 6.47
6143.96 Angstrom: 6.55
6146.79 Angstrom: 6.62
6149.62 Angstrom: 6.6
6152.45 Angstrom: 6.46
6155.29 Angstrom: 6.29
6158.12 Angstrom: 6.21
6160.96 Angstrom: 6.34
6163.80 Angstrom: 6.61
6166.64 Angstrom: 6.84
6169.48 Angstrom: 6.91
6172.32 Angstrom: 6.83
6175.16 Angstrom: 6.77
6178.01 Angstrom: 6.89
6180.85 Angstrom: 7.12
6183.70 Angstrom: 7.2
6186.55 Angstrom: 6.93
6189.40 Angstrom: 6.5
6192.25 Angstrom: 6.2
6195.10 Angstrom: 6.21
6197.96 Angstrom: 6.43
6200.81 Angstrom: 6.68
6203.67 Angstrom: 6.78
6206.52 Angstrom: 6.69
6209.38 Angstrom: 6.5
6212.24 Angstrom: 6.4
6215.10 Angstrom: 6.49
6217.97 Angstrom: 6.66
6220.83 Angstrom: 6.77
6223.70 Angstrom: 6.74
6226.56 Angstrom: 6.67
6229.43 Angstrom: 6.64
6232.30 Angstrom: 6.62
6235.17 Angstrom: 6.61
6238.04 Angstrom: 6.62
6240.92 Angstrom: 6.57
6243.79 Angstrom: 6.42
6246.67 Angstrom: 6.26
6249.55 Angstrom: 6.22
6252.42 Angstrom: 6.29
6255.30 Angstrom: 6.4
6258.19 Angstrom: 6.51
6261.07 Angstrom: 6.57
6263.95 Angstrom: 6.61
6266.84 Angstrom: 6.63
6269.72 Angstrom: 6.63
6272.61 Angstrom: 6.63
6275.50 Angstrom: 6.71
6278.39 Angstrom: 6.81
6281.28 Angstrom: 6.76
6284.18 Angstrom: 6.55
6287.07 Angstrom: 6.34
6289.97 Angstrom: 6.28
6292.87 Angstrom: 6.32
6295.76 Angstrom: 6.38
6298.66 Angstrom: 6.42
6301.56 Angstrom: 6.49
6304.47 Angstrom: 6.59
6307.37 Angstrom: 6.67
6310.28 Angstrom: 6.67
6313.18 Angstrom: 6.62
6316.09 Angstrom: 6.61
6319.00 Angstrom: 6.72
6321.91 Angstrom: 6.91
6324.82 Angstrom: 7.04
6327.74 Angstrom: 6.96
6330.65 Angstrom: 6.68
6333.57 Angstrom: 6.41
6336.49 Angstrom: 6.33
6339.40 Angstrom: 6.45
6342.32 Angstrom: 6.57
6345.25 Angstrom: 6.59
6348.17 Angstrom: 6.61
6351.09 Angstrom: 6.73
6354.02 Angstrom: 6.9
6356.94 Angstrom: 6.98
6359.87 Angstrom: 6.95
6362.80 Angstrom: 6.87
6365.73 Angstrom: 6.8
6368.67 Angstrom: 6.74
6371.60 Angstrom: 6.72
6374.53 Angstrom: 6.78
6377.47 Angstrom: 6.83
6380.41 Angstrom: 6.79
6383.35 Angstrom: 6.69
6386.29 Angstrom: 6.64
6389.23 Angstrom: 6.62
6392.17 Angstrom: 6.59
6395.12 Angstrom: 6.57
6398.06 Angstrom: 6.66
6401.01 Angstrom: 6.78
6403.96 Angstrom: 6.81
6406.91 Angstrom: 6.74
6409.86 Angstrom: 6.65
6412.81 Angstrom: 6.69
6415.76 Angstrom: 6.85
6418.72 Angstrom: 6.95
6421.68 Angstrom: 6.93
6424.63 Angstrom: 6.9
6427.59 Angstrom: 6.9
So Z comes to 0.08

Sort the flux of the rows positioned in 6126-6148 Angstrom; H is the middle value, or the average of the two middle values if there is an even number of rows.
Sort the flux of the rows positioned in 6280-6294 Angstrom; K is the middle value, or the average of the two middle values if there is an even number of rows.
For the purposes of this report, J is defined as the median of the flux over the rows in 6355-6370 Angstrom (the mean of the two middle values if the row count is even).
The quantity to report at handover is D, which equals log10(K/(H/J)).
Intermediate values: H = 6.6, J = 6.9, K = 6.3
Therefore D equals 0.820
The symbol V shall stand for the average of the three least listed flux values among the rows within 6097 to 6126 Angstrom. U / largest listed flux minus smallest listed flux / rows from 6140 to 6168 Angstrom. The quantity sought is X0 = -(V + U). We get -7.30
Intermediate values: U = 0.63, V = 6.67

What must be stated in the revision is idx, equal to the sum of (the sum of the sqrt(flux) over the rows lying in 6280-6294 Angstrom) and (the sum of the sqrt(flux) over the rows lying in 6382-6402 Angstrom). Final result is 31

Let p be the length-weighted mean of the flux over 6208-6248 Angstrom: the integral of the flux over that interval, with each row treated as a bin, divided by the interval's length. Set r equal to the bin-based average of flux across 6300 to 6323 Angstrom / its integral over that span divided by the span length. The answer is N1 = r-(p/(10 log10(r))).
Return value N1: 5.86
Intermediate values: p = 6.57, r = 6.65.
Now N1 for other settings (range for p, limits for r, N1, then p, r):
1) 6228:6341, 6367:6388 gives 5.95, 6.56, 6.74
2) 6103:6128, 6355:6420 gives 5.90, 7.10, 6.76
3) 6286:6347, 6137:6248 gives 5.80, 6.58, 6.60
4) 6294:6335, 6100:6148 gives 6.08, 6.65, 6.88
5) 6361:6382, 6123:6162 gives 5.78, 6.79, 6.61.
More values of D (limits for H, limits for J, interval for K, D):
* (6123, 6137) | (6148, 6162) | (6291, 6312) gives 0.770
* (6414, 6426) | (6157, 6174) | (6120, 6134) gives 0.840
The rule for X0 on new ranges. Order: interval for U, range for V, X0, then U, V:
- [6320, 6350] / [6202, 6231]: -7.17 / 0.71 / 6.46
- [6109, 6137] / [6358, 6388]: -7.33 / 0.65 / 6.68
